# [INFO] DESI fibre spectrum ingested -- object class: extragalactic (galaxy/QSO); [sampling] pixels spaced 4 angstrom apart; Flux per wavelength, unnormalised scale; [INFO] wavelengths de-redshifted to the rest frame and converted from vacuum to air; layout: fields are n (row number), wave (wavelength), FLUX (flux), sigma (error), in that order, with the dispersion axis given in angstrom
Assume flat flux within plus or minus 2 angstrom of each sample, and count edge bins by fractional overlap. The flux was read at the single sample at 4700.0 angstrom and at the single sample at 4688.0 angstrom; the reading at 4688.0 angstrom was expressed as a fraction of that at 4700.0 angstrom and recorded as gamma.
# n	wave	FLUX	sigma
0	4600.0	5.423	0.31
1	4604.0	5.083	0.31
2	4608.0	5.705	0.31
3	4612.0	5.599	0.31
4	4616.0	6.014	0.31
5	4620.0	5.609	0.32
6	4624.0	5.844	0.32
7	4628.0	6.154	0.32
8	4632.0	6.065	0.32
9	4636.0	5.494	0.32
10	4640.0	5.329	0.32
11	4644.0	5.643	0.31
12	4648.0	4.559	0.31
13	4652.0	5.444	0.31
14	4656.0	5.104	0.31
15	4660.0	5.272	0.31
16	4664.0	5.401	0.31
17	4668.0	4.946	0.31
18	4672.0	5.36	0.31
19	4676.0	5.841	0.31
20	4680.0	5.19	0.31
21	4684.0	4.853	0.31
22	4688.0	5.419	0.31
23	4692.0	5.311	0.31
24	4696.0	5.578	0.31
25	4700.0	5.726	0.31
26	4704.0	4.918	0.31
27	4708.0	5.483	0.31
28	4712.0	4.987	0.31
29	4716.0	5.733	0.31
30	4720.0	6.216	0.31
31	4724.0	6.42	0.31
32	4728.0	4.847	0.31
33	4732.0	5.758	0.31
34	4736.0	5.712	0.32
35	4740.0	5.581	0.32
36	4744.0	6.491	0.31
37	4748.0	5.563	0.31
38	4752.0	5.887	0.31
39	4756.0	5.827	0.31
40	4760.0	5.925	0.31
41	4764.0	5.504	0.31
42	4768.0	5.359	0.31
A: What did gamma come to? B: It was 0.95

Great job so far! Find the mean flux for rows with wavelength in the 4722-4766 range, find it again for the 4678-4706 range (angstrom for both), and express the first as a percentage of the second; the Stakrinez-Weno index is 109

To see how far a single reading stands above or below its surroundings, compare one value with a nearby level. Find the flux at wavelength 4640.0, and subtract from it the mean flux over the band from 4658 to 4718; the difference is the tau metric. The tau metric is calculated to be 0.0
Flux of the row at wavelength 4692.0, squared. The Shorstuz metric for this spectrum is 28.2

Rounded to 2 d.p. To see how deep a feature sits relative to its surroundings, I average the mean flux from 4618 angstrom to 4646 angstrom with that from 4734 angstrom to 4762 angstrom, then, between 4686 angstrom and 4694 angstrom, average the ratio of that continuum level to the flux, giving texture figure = 1.08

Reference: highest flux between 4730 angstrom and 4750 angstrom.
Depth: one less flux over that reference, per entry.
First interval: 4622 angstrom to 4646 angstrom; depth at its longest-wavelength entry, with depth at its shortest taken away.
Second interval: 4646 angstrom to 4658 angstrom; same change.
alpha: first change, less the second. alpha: 0.11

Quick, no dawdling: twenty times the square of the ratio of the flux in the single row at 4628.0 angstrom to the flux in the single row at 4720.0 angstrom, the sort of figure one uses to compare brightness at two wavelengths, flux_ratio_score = 20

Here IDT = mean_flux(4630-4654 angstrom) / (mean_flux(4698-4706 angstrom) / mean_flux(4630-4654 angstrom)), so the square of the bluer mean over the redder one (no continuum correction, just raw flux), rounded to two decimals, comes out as 5.52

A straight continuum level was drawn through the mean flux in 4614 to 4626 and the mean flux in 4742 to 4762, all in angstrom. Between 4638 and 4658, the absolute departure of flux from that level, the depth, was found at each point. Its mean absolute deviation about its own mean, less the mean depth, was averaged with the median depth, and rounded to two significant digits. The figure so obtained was 0.095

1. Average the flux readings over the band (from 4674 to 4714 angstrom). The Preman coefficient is 5.33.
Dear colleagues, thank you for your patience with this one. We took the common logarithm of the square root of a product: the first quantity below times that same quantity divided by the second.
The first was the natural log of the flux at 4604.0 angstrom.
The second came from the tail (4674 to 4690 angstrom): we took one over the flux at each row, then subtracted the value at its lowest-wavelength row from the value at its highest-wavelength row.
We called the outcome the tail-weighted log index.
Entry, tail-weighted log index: 1.15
